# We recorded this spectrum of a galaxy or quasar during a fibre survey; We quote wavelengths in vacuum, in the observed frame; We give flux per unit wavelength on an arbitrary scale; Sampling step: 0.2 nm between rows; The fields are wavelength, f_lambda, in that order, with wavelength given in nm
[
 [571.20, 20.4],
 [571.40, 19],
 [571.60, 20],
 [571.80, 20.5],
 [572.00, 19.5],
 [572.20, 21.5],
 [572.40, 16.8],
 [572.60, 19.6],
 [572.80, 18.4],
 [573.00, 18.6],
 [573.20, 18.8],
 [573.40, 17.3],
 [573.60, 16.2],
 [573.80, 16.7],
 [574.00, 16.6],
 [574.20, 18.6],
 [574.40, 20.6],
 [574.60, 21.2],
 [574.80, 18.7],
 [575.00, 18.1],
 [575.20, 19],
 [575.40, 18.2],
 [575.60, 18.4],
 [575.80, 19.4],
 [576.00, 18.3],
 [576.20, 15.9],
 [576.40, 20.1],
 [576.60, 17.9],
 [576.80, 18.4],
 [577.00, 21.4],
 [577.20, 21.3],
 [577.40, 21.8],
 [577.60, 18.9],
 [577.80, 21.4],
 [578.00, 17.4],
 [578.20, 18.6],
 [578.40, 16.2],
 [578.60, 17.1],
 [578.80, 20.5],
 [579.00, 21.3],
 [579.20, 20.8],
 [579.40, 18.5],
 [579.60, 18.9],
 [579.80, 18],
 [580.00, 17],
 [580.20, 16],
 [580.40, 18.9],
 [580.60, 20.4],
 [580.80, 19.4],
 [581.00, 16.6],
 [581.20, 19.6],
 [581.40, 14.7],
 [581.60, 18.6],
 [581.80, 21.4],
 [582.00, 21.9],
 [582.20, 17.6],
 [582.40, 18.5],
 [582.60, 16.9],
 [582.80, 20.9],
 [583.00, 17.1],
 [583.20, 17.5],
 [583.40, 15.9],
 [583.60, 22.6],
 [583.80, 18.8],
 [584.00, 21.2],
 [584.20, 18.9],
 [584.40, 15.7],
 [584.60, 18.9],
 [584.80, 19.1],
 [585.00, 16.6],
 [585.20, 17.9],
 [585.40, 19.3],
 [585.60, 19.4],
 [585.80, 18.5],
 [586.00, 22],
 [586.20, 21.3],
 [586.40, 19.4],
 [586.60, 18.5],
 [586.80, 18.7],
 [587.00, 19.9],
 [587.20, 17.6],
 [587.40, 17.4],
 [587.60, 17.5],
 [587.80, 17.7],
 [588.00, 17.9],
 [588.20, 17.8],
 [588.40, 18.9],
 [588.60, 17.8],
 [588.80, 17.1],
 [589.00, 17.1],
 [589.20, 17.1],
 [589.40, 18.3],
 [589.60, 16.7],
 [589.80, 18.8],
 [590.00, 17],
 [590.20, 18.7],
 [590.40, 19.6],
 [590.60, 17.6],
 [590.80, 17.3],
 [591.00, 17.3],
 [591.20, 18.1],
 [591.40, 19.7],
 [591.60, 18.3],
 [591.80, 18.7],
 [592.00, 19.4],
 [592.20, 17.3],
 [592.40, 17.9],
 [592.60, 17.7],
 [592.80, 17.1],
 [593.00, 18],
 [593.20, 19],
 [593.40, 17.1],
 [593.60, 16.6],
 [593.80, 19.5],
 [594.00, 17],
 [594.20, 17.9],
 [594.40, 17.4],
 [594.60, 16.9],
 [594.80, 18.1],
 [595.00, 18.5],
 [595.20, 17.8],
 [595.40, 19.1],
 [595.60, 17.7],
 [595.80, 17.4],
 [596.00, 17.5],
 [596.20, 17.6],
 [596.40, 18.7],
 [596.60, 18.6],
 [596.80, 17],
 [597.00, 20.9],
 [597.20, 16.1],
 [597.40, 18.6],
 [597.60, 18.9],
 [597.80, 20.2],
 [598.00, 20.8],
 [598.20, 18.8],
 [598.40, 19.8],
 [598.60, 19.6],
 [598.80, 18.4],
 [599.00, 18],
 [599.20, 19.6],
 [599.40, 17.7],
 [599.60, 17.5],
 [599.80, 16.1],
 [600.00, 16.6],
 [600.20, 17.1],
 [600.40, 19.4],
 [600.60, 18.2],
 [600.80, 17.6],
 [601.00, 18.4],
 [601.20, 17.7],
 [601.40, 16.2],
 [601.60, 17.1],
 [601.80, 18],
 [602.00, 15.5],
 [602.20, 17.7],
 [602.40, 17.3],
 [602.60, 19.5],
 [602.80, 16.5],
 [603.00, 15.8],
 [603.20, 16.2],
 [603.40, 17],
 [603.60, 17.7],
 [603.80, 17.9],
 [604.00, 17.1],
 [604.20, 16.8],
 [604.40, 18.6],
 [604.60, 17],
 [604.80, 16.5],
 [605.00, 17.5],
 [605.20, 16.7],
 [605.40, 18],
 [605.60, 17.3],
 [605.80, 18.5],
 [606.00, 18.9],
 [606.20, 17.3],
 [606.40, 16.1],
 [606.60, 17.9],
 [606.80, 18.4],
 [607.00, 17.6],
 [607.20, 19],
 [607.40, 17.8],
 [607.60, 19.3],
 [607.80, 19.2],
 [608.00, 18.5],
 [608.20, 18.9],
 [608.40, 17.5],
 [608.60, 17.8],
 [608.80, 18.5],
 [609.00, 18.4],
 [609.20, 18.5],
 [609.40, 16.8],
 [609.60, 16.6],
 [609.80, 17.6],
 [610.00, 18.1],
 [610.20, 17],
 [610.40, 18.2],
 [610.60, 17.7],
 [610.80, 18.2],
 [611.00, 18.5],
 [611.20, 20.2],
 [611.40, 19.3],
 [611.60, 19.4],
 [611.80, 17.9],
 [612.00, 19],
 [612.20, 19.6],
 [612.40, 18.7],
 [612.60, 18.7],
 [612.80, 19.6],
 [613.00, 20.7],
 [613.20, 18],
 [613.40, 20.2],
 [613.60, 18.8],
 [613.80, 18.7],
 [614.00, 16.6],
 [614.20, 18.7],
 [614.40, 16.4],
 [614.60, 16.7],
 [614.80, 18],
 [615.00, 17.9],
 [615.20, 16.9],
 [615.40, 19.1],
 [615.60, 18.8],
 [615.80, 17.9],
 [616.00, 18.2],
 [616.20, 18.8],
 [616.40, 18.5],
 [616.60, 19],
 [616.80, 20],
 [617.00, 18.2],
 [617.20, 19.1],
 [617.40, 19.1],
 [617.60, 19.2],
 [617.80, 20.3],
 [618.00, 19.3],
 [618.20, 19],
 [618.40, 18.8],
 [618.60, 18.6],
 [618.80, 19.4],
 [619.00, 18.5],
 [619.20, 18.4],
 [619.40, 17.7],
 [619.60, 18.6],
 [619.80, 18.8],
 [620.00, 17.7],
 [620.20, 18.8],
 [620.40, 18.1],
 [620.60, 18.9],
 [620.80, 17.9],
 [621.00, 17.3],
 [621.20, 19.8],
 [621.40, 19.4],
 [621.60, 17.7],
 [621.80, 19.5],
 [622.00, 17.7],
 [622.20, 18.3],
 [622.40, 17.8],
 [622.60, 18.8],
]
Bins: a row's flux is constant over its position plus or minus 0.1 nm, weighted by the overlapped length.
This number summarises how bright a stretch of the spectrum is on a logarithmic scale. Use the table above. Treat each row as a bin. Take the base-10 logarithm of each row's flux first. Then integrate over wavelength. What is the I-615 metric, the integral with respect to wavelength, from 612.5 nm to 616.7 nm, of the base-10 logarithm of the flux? 5.31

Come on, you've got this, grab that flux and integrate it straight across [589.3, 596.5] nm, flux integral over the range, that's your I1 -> 129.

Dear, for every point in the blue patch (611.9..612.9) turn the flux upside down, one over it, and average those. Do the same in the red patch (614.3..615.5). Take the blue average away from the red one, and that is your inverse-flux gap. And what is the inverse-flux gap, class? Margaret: 0.005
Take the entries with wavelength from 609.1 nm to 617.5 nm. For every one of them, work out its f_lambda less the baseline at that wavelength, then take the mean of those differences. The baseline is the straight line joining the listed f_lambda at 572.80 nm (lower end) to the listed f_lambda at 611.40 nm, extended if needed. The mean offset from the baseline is -0.92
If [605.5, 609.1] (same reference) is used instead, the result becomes -1.04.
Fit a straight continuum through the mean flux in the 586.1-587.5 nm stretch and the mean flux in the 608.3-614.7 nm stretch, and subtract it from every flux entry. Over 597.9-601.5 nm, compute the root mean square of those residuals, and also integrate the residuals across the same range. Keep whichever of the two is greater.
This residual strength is 1.32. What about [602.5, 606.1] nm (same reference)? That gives 1.47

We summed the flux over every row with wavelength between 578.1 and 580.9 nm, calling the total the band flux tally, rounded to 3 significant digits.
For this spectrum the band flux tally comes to 262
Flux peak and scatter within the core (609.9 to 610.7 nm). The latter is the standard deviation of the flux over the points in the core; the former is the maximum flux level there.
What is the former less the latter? 17.7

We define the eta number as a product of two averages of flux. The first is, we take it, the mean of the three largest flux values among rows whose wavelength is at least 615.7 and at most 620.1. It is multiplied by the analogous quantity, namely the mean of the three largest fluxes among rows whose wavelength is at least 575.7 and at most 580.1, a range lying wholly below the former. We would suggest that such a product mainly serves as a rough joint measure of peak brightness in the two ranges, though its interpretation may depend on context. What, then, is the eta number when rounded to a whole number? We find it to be 429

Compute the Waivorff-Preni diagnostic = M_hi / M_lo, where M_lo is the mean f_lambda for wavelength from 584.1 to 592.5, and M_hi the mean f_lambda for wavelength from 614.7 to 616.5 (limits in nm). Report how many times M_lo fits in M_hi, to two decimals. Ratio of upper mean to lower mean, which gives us 1.00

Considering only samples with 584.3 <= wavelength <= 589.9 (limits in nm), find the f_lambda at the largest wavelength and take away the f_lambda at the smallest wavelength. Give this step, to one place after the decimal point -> 3.1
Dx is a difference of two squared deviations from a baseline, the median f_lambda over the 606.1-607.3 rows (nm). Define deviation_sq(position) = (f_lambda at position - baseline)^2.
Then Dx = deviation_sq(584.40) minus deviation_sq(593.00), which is 4.1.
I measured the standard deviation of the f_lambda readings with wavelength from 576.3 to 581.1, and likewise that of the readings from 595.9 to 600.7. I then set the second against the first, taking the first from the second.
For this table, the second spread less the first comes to -0.4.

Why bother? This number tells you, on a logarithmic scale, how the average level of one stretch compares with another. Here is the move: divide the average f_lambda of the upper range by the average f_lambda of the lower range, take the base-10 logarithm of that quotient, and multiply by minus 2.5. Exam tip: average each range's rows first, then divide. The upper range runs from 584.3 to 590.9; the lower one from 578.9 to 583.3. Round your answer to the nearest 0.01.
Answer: 0.02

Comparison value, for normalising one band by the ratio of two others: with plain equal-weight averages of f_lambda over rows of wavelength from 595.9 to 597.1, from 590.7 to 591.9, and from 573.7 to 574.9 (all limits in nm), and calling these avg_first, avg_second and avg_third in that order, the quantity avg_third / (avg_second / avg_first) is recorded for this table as 18.9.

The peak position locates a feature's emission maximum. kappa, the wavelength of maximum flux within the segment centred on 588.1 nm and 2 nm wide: 588.40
